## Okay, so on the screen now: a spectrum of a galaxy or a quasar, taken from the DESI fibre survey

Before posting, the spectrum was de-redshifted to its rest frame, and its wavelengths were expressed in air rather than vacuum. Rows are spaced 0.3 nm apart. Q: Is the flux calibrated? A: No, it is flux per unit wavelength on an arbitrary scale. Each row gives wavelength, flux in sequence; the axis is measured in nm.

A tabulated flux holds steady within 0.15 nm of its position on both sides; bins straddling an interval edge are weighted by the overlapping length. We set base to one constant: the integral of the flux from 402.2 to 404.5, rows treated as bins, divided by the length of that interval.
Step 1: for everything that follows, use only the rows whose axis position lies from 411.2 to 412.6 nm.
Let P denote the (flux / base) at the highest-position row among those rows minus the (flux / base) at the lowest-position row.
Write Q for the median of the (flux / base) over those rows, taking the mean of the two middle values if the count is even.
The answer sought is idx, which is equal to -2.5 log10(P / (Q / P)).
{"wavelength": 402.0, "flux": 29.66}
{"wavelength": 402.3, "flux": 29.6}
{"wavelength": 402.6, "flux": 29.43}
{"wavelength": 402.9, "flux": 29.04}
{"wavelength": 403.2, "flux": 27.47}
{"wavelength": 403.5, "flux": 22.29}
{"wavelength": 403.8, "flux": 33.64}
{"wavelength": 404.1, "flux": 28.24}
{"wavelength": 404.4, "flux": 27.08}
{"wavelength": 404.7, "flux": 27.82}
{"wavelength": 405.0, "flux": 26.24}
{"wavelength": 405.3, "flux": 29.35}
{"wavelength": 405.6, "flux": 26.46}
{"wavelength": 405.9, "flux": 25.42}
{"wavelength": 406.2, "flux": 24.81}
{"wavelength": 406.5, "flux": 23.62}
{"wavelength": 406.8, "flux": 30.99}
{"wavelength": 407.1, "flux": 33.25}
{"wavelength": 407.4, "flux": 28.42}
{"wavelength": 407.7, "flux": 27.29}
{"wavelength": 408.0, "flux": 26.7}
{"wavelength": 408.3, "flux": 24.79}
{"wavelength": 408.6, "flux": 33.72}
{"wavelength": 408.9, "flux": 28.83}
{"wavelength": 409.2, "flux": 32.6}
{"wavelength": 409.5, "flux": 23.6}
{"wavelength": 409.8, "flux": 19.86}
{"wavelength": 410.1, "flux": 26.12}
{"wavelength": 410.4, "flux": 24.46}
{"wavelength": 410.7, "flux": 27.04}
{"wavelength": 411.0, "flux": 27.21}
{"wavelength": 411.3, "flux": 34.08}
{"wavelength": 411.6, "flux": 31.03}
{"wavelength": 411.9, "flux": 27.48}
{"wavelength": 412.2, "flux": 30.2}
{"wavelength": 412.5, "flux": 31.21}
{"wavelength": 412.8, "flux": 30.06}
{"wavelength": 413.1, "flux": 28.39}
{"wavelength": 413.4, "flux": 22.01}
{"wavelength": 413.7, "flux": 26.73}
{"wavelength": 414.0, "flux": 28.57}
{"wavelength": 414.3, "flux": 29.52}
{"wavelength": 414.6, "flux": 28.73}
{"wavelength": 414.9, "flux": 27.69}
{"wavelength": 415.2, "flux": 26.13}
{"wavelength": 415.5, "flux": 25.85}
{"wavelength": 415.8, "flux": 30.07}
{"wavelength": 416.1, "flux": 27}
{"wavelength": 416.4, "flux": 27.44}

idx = 5.1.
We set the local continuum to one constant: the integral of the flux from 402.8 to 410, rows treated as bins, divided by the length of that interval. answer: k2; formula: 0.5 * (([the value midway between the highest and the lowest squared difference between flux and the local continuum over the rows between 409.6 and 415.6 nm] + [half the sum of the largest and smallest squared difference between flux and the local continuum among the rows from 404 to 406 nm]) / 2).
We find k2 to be 8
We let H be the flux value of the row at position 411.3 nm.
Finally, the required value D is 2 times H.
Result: 68.2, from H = 34.08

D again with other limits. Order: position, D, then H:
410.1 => 52.2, 26.12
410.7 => 54.1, 27.04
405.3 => 58.7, 29.35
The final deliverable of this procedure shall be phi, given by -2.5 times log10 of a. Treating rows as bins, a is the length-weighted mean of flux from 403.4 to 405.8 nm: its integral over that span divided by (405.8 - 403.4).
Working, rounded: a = 27.7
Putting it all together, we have -3.61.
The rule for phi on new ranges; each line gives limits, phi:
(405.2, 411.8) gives -3.61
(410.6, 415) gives -3.64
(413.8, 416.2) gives -3.62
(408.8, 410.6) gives -3.53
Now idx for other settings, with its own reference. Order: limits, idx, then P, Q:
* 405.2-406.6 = 3.4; -0.2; 0.90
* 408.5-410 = 1.6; -0.5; 1.02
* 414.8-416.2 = 8.0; 0.0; 0.95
